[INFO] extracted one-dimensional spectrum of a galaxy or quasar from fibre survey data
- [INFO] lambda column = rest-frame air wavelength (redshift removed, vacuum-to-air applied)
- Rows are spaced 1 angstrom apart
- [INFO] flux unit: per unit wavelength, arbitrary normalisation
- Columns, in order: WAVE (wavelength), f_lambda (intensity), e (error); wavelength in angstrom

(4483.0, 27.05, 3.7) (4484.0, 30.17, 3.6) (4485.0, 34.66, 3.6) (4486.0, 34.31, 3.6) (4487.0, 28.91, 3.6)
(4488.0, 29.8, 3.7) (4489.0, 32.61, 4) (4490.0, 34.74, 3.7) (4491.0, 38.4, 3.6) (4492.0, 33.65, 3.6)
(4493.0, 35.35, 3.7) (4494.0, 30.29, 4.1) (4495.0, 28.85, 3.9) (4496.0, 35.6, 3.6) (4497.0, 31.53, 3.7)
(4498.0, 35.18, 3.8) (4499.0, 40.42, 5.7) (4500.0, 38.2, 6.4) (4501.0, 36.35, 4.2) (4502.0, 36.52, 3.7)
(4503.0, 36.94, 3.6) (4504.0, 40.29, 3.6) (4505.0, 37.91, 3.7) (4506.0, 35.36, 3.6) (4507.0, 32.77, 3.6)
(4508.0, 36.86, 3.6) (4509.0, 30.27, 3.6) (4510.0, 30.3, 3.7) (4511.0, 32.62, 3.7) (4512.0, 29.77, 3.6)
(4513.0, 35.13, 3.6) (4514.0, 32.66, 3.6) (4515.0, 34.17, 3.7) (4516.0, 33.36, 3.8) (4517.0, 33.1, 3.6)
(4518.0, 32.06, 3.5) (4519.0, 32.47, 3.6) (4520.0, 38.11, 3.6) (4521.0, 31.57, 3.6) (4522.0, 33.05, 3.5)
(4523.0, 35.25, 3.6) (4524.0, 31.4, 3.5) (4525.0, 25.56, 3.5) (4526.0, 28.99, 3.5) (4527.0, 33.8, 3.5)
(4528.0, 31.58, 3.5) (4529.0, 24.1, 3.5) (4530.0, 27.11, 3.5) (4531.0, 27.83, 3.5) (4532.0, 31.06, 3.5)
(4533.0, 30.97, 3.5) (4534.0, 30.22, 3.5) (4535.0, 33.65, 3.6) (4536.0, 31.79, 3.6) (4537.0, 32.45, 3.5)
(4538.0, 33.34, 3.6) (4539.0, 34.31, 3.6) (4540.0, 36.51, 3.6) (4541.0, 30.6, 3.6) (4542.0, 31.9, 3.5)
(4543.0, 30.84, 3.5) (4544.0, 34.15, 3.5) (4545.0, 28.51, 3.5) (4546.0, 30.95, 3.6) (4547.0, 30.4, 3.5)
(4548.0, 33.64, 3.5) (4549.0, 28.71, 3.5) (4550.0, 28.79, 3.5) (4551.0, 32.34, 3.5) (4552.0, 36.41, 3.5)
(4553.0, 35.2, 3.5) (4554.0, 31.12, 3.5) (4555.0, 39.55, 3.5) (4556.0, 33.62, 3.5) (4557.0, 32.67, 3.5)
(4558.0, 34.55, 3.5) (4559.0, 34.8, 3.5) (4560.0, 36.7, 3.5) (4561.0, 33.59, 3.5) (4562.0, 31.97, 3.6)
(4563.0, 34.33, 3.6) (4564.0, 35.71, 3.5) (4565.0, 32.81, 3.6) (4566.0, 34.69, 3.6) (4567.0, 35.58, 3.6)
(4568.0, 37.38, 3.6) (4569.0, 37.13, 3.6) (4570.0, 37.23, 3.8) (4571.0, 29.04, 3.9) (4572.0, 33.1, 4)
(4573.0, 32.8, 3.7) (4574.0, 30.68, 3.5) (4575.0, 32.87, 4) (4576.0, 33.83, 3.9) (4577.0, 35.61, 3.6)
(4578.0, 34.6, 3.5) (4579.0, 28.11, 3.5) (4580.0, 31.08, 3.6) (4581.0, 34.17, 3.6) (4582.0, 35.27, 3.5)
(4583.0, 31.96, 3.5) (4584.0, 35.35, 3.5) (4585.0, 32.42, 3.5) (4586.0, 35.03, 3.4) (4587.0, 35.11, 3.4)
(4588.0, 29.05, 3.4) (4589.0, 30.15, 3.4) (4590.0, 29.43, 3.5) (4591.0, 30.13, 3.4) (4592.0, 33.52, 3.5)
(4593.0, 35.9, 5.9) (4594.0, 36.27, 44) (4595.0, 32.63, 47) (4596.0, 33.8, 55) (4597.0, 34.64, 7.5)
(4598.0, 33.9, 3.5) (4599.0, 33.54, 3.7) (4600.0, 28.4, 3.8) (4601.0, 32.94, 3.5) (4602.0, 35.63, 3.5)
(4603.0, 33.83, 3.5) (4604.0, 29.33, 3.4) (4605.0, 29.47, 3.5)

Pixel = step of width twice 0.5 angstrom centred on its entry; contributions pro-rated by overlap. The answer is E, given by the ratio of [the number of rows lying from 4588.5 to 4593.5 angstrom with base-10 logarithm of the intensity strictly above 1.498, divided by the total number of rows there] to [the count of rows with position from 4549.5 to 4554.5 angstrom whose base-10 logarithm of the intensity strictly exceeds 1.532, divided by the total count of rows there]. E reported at 1.0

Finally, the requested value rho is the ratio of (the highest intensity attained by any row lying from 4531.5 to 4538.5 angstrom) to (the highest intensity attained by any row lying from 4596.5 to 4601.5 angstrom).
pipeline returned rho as 0.97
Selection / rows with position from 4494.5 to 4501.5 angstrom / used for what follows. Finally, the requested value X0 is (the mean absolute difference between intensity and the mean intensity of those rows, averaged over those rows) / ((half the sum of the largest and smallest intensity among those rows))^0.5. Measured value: 0.48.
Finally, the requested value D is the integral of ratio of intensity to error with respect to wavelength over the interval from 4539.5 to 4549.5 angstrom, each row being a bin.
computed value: 90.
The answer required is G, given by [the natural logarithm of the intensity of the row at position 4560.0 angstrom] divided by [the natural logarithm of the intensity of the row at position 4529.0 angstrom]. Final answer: 1.13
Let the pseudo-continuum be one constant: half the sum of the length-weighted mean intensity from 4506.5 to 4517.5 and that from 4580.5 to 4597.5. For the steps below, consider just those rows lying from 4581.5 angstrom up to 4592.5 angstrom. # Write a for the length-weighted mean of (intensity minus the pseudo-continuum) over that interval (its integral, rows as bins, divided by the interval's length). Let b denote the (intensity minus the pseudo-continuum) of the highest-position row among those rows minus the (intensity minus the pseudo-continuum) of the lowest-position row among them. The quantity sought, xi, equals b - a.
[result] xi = -1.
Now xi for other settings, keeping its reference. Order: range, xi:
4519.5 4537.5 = -4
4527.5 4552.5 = 7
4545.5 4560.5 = 5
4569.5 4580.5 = -6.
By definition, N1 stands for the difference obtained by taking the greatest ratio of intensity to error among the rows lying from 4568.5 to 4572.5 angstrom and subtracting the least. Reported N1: 2.9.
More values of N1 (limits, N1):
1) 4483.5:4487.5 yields 1.6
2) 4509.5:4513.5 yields 1.6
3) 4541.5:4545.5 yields 1.6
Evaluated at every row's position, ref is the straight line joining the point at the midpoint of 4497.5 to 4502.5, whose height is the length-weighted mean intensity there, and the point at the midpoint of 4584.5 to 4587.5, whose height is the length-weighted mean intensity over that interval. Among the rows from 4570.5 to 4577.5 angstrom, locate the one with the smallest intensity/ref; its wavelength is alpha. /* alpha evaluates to 4571.0 angstrom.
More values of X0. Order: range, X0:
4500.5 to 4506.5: 0.20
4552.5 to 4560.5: 0.30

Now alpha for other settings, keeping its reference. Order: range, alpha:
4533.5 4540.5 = 4534.0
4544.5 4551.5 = 4545.0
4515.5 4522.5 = 4521.0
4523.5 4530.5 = 4529.0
